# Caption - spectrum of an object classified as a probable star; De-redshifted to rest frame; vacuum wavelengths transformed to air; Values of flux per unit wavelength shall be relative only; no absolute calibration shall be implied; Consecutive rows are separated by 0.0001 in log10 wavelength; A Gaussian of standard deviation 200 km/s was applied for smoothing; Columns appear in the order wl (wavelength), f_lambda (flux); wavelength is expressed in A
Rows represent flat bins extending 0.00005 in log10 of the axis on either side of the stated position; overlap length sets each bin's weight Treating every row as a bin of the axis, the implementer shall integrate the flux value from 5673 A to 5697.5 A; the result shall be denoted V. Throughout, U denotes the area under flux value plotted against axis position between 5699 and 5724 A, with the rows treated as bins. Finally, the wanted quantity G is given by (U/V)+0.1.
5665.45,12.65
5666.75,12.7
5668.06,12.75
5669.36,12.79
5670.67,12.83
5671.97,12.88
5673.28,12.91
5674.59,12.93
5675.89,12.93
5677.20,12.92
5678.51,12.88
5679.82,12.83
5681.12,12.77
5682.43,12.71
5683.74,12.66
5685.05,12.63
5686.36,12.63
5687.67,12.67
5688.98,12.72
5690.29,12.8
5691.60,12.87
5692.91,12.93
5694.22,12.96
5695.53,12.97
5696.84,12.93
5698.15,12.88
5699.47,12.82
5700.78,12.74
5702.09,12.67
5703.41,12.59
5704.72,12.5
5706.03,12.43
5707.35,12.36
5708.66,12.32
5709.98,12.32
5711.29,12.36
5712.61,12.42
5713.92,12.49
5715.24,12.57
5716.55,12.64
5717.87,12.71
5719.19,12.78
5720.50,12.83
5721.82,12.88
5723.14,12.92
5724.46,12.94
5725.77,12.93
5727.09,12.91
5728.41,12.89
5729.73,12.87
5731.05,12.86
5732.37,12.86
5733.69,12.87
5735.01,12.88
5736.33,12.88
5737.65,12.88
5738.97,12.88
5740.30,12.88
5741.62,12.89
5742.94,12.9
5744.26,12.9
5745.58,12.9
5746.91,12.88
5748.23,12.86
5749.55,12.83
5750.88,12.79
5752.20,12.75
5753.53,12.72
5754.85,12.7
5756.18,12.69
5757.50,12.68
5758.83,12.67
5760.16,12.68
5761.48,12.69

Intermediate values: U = 315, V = 314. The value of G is 1.10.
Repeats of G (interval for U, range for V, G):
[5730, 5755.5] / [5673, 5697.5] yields 1.14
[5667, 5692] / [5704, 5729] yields 1.11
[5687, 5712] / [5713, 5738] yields 1.09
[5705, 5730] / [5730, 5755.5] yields 1.07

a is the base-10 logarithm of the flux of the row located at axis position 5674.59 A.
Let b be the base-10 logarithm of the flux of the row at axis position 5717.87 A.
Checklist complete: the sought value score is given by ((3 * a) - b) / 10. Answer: 0.223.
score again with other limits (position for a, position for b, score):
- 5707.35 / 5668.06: 0.217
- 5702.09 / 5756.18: 0.220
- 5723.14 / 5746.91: 0.222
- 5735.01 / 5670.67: 0.222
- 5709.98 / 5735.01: 0.216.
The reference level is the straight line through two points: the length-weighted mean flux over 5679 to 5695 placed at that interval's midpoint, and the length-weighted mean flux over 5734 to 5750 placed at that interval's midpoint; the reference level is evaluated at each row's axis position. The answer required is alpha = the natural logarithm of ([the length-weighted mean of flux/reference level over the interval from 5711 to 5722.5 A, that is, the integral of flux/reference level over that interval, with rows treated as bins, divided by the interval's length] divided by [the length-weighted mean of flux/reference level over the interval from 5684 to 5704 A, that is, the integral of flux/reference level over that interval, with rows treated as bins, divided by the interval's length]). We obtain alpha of -0.015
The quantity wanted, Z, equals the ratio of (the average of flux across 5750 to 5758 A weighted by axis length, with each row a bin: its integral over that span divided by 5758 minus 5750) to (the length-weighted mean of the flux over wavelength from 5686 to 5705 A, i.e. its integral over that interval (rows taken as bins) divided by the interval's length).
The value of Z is 0.995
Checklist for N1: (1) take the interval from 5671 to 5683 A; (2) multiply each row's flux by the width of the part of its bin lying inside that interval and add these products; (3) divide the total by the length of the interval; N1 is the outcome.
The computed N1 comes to 12.9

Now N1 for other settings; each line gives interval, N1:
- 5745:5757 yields 12.8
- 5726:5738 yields 12.9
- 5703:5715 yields 12.4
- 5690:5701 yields 12.9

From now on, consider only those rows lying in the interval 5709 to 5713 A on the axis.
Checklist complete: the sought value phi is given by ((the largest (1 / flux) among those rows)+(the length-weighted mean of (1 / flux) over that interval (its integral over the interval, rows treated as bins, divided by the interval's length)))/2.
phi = 0.0810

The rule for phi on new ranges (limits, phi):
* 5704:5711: 0.0810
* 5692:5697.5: 0.0773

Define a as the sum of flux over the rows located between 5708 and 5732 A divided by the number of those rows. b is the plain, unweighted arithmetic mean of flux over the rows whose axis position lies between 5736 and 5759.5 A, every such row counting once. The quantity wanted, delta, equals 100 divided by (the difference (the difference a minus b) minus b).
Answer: -7.73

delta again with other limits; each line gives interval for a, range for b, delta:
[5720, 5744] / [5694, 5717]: -8.11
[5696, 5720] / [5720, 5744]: -7.58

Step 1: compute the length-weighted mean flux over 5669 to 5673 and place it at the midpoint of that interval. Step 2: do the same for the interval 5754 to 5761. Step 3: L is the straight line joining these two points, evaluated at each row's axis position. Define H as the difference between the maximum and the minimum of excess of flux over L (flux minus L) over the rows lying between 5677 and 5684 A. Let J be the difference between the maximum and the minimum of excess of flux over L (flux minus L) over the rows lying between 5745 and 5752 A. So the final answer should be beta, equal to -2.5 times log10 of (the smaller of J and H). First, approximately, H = 0.2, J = 0.10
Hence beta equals 2.5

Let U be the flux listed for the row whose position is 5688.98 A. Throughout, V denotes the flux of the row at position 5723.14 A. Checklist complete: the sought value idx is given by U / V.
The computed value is 0.98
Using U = 12.72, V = 12.92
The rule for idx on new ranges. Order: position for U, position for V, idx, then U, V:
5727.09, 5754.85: 1.02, 12.91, 12.7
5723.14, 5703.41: 1.03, 12.92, 12.59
